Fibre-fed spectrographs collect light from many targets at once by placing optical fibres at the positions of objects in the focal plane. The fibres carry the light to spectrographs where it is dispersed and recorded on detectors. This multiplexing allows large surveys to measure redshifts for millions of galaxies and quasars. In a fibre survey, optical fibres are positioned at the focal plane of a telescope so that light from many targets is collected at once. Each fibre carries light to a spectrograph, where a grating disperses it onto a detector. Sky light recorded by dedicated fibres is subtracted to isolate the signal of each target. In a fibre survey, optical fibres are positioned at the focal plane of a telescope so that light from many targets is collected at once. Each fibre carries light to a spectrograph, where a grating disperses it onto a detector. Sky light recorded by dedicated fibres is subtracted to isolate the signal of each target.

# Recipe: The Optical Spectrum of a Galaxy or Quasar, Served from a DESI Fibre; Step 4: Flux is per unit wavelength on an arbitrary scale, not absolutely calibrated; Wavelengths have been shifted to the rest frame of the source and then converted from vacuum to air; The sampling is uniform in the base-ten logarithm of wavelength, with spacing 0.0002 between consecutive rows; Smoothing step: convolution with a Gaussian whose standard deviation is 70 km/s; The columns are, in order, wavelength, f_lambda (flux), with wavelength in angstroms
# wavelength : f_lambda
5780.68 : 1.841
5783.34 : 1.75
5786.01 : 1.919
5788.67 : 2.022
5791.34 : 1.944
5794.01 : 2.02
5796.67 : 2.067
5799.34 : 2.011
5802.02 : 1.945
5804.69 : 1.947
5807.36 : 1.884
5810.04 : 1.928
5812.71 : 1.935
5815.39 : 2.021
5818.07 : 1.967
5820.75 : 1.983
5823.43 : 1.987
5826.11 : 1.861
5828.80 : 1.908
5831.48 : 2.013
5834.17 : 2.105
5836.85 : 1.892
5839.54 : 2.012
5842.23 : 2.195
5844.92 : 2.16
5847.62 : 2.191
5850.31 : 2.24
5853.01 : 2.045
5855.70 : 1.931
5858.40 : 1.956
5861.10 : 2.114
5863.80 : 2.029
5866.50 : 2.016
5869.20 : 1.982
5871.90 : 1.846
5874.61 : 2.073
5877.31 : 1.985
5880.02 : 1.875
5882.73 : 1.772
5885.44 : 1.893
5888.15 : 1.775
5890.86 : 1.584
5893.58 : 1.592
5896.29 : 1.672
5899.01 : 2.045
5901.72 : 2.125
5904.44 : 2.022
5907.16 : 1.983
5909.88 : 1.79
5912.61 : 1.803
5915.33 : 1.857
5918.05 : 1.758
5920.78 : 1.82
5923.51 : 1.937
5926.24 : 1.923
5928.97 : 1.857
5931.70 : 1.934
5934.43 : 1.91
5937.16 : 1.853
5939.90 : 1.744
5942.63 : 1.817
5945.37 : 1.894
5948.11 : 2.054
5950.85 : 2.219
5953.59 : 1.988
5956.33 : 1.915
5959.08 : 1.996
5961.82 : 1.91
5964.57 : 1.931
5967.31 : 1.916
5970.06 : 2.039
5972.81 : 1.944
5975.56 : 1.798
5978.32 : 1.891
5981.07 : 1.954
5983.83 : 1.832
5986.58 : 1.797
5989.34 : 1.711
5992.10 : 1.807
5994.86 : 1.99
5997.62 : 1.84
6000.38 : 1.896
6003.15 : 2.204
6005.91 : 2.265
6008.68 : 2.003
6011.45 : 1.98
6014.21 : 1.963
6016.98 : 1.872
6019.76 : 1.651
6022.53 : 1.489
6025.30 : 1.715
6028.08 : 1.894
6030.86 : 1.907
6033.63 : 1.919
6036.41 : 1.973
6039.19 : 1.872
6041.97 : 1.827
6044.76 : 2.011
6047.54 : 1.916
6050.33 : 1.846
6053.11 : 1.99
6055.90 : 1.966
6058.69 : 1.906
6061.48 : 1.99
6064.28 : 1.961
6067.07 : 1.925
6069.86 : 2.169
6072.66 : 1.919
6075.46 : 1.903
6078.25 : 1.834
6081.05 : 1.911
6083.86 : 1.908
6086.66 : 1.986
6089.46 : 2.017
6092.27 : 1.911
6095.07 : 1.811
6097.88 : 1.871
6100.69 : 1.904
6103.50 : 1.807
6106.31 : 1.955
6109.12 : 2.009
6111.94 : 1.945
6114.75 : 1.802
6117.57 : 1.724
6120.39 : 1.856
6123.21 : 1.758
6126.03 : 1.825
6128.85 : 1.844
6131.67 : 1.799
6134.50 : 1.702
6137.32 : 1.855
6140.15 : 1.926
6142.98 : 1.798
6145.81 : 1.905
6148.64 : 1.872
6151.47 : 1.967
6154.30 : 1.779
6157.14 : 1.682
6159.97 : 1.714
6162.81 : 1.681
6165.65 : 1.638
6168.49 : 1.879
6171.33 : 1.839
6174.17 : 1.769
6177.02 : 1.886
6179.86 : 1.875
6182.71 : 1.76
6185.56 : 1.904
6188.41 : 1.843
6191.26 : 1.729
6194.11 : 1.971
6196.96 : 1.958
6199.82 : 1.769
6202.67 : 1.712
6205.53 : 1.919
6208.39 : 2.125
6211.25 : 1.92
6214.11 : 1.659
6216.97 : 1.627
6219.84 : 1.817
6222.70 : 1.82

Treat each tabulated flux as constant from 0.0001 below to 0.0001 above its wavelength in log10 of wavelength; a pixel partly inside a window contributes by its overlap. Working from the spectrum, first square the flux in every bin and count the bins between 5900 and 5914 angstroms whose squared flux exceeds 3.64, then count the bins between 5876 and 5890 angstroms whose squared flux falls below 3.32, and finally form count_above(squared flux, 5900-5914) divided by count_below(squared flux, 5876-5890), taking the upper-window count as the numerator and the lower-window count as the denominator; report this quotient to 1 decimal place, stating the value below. 1.5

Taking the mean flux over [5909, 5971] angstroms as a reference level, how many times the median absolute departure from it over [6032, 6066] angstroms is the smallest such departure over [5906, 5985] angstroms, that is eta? 0.0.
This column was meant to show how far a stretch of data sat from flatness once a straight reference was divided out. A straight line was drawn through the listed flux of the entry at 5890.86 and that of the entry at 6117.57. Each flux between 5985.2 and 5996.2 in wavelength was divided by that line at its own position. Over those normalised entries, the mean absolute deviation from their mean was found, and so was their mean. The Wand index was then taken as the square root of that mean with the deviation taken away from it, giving 1.03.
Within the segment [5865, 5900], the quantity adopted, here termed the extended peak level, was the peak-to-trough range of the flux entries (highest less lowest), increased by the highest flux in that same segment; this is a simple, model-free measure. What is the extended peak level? 2.6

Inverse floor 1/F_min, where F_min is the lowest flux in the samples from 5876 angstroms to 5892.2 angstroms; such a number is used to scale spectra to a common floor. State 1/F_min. 0.63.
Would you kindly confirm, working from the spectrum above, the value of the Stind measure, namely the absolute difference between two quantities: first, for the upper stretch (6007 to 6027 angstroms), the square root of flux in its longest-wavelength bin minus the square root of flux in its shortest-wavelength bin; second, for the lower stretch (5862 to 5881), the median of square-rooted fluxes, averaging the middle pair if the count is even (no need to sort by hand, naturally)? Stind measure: 1.51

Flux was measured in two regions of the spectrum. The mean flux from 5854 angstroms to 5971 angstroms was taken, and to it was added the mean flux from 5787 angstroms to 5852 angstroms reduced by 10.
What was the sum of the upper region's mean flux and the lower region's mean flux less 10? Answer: -6.08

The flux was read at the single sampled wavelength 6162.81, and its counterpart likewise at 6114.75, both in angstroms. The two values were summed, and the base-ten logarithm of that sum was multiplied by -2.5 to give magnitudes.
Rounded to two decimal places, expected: -1.35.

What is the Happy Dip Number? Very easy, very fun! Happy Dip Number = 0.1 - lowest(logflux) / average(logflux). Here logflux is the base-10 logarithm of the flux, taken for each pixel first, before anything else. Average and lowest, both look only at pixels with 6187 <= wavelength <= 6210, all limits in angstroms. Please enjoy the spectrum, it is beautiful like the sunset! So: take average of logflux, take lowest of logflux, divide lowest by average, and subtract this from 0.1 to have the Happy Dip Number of -0.76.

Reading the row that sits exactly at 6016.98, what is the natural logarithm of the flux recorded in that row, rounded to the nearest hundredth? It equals 0.63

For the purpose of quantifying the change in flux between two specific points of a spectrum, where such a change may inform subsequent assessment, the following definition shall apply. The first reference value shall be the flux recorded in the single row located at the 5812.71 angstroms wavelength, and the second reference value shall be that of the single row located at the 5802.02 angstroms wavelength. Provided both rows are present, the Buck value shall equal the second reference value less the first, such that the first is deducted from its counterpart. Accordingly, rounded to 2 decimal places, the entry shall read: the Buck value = 0.01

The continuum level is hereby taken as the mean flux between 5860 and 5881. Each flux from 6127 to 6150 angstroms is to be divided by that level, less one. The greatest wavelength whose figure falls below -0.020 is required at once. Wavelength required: 6148.64 angstroms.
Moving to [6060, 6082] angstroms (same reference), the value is 6081.05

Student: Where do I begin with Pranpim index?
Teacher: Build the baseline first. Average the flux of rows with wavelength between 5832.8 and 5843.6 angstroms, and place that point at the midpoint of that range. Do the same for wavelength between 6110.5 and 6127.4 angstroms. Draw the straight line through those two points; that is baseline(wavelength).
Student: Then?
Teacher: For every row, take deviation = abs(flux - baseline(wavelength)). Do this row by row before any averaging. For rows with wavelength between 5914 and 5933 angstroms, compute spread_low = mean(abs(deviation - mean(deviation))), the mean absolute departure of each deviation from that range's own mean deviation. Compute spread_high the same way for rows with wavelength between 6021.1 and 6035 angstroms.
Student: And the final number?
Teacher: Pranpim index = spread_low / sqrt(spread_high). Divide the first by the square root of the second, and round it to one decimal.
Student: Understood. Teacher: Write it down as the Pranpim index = 0.2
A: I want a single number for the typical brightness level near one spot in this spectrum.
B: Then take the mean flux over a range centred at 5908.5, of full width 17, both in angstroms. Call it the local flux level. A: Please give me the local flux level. 1.93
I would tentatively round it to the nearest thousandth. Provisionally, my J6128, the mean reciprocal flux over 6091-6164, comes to 0.546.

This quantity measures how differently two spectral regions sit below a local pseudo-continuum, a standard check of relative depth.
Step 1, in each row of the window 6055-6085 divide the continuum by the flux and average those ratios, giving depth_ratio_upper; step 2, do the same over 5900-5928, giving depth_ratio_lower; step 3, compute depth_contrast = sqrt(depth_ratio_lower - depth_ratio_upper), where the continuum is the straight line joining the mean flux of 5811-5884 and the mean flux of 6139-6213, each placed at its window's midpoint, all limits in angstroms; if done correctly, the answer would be 0.25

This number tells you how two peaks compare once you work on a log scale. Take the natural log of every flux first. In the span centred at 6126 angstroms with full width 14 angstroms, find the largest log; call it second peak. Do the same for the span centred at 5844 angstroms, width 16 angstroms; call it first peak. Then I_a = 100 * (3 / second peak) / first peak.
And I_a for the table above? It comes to 602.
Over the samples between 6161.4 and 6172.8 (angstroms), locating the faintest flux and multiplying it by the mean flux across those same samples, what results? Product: 2.9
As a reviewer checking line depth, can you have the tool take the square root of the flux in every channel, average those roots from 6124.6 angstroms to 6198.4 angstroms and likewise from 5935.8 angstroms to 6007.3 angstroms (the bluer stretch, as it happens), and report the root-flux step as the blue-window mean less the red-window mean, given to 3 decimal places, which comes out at 0.039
